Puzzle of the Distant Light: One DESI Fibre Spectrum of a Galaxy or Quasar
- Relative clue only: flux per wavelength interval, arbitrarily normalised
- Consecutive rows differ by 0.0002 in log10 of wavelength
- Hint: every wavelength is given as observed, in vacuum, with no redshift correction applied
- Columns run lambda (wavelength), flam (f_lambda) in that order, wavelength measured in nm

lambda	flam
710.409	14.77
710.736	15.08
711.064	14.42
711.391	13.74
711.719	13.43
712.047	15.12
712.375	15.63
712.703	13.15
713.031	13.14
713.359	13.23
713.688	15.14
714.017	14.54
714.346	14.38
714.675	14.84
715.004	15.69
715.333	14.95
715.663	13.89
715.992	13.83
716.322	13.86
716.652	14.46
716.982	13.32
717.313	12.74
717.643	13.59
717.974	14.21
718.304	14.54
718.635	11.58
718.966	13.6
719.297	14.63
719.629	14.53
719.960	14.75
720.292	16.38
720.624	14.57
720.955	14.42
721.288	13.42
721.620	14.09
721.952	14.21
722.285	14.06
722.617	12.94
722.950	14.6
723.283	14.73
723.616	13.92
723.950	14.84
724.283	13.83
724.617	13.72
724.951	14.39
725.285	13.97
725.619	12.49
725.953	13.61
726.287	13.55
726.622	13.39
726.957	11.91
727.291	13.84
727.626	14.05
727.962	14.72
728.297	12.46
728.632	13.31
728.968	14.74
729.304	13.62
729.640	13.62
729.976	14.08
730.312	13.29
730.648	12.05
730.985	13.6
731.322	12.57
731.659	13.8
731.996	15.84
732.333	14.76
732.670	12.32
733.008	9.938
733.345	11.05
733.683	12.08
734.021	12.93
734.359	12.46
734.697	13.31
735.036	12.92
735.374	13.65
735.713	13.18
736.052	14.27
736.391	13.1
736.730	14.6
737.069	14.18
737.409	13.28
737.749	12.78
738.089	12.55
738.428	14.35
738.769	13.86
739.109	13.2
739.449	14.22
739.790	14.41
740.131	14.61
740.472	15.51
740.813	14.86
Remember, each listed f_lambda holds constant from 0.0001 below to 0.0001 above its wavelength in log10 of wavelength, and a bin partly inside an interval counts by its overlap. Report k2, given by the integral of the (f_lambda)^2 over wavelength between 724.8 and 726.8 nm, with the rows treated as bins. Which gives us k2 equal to 368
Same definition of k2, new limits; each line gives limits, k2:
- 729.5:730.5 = 186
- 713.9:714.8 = 191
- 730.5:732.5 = 383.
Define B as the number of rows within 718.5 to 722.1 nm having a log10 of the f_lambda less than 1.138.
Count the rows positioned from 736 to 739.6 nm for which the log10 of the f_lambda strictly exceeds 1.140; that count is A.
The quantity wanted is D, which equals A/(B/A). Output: 12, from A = 6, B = 3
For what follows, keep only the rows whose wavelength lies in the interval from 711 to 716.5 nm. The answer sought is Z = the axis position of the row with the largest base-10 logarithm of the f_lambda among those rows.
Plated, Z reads 715.004 nm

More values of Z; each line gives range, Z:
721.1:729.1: 723.950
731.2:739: 731.996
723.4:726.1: 723.950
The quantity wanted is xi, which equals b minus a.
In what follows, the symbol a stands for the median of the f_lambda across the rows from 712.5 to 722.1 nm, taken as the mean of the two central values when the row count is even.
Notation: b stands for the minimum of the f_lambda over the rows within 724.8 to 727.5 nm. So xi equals -2.3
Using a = 14.21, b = 11.91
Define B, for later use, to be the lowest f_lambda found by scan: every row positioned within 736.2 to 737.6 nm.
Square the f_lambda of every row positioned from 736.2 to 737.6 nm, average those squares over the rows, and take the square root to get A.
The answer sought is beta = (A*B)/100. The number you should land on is 1.81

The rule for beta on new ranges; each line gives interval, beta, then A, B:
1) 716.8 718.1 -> 1.72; 13.5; 12.74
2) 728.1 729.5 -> 1.69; 13.6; 12.46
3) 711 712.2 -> 1.91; 14.2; 13.43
